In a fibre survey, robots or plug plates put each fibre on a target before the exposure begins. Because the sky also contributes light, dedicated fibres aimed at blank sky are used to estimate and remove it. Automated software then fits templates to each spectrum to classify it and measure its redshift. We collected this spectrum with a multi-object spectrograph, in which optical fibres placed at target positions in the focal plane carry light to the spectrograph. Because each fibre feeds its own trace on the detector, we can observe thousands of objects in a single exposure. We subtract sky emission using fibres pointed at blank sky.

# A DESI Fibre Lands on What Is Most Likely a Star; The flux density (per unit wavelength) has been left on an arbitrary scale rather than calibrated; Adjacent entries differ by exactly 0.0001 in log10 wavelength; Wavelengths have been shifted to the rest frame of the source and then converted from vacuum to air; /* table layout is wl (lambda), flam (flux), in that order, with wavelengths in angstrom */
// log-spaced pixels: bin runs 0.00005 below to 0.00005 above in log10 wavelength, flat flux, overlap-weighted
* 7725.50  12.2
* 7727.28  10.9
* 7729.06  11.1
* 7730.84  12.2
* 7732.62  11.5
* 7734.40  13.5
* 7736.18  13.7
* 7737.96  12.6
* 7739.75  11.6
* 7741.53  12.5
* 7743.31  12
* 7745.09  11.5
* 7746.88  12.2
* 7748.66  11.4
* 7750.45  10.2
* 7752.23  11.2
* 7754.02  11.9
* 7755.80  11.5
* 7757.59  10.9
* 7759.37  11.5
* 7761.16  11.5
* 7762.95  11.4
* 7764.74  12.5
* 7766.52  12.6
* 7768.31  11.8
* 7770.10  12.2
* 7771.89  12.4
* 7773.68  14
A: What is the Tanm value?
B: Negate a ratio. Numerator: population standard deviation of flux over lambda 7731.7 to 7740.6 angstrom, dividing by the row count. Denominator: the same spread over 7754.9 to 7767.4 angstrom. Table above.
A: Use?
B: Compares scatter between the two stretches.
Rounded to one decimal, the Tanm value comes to -1.6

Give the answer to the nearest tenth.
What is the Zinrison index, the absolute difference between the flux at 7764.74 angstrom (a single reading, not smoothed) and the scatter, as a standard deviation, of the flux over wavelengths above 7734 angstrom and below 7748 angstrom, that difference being 11.7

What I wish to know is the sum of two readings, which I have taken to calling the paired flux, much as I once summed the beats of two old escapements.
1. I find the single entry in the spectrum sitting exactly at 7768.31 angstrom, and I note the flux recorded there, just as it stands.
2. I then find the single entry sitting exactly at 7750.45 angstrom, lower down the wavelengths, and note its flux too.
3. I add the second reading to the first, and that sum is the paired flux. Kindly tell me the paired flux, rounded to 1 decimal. 22.0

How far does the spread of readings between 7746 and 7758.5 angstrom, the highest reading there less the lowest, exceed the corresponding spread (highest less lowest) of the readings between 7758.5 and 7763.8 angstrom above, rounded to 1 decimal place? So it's 1.9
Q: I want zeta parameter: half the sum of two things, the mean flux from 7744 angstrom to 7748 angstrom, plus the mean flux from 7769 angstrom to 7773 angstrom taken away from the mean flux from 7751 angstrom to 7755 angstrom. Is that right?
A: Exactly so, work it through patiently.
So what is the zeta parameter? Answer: 5.5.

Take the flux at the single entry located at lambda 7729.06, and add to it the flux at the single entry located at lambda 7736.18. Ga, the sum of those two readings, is 24.8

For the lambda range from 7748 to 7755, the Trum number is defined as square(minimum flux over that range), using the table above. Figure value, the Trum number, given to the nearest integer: 104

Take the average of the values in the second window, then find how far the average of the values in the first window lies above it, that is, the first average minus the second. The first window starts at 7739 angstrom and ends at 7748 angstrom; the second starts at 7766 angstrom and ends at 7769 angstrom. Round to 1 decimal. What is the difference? -0.2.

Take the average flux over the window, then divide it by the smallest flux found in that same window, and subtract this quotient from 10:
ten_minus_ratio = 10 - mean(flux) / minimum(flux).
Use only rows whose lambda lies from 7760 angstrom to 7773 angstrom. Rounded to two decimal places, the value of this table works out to 8.94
